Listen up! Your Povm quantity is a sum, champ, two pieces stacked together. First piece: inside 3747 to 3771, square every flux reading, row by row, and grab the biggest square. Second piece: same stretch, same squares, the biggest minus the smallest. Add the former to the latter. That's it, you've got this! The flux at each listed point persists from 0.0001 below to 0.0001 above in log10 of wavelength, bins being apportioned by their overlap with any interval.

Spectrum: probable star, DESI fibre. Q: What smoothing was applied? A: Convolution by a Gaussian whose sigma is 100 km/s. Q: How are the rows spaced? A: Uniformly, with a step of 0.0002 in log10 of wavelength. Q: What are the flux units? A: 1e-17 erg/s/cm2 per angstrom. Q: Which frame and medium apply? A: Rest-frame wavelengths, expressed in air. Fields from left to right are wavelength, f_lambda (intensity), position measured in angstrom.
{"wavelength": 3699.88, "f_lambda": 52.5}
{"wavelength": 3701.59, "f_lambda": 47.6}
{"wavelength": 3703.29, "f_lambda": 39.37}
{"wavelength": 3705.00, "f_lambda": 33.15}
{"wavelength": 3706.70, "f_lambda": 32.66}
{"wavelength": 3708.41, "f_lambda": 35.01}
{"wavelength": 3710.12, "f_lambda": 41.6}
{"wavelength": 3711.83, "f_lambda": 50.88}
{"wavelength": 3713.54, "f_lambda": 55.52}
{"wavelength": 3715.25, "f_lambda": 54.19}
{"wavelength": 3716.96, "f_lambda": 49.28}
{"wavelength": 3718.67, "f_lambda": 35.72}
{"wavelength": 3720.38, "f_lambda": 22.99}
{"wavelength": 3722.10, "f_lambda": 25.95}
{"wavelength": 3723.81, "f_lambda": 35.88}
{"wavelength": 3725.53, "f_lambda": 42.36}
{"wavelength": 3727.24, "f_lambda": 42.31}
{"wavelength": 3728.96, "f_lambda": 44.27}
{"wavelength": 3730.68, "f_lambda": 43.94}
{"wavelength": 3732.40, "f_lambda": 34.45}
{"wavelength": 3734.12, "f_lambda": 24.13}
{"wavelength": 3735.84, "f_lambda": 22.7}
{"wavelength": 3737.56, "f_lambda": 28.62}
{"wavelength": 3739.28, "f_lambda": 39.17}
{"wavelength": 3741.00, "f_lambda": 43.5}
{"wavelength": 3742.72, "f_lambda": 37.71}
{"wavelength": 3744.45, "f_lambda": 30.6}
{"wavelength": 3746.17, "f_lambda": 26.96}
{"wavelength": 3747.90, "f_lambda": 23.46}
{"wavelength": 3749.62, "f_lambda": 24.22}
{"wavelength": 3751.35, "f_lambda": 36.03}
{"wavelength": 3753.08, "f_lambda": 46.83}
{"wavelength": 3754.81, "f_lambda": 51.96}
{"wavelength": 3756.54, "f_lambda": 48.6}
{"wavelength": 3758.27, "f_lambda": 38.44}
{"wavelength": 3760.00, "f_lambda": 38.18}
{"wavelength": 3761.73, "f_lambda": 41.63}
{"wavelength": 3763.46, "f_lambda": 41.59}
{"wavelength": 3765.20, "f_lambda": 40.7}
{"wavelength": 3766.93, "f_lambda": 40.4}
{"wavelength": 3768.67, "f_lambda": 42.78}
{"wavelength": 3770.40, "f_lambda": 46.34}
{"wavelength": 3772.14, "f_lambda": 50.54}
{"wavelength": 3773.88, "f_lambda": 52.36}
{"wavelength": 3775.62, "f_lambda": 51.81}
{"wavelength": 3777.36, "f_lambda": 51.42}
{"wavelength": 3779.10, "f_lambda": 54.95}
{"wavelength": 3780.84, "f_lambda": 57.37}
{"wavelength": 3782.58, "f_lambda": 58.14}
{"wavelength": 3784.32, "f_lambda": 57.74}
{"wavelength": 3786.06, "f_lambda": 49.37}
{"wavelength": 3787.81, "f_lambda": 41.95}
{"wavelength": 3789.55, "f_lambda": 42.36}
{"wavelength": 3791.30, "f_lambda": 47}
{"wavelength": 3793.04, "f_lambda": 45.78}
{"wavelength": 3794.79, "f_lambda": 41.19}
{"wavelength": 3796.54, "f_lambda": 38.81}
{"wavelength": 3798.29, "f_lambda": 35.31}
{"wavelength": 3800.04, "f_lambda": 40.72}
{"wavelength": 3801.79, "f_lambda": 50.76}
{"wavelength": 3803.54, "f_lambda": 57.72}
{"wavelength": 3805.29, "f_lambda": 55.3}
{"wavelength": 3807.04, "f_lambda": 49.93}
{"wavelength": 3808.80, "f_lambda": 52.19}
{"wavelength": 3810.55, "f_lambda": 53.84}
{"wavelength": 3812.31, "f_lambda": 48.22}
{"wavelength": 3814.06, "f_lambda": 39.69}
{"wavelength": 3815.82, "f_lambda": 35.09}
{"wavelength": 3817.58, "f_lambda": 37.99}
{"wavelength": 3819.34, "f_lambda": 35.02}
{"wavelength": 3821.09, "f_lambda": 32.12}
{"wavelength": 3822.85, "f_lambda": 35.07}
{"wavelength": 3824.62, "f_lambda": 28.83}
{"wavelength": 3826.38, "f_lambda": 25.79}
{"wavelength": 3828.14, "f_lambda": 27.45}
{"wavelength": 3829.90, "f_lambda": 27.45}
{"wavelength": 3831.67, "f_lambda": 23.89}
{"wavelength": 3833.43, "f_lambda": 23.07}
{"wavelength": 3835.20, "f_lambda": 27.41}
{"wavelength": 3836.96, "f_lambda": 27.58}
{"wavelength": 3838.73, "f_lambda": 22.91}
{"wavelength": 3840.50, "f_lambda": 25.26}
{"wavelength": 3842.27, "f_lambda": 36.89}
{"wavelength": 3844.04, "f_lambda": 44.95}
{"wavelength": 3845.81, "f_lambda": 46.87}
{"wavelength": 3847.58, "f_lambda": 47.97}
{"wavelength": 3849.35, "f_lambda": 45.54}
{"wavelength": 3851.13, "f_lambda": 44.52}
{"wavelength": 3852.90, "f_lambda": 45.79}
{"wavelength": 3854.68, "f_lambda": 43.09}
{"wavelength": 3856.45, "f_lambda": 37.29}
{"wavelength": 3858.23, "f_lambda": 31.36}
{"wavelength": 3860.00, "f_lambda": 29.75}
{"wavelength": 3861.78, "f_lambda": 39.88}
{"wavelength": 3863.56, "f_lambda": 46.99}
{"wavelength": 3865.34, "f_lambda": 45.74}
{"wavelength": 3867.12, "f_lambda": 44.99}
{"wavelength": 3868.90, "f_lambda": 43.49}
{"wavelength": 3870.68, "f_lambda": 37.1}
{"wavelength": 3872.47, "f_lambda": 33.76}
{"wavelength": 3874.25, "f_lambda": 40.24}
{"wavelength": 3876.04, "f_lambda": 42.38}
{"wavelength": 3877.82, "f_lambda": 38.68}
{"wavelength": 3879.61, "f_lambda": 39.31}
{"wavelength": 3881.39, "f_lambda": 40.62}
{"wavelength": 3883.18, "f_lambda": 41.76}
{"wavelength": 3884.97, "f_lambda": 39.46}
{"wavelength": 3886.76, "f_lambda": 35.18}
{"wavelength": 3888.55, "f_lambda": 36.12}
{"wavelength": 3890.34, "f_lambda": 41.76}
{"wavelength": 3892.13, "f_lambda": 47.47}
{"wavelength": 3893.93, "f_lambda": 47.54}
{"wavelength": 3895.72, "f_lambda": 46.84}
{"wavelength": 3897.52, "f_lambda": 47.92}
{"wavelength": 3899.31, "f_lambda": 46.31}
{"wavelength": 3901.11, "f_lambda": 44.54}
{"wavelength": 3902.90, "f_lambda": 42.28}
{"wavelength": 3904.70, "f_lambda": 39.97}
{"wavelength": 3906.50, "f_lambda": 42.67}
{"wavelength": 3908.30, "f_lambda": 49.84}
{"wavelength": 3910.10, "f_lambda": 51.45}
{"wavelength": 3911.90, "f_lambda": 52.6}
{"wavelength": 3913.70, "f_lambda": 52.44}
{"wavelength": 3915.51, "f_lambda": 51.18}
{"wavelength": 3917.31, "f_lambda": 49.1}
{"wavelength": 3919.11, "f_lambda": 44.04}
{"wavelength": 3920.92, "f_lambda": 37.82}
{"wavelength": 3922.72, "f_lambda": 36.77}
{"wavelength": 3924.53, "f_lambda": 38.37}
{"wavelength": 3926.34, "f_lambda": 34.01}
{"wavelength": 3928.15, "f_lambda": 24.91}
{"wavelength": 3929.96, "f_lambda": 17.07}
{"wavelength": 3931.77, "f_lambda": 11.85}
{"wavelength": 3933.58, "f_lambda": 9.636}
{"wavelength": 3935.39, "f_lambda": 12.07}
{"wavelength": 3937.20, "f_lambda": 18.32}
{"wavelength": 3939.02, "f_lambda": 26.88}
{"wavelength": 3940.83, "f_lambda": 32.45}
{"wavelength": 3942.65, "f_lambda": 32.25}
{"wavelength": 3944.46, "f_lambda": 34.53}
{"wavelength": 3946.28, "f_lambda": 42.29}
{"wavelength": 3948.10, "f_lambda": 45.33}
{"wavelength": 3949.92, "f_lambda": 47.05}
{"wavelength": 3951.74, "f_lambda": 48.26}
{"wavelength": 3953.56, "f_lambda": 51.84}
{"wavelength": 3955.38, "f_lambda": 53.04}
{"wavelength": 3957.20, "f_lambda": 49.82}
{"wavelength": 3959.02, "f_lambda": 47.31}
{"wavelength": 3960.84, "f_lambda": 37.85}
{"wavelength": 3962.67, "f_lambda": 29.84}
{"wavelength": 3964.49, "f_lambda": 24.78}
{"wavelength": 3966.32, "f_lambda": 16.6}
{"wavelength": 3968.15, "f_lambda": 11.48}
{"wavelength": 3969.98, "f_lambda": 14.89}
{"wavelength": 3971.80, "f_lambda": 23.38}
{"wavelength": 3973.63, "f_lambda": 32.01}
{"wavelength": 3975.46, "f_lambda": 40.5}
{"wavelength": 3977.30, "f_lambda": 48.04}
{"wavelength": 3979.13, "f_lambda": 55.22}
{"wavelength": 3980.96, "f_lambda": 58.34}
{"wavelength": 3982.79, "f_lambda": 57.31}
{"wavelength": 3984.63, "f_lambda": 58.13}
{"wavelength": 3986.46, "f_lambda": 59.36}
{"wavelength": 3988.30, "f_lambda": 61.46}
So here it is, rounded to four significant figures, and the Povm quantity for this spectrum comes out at 4849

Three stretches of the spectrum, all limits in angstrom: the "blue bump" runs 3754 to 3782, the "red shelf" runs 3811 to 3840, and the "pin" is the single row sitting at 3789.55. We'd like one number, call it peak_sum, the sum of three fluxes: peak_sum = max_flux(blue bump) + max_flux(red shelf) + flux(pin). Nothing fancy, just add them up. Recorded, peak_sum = 148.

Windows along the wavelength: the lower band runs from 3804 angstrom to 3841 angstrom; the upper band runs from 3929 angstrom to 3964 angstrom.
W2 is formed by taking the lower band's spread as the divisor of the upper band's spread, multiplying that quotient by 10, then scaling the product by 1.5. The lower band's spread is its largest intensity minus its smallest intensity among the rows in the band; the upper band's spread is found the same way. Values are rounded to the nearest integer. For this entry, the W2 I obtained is 20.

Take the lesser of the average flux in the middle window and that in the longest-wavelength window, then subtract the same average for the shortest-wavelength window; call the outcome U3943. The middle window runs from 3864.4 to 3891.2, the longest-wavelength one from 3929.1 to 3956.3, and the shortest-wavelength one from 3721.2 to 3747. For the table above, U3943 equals -2.6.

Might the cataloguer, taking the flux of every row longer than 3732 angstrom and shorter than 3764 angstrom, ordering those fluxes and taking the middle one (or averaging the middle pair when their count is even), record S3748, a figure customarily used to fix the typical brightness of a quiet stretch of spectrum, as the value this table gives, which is 37.7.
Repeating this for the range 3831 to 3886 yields 39.9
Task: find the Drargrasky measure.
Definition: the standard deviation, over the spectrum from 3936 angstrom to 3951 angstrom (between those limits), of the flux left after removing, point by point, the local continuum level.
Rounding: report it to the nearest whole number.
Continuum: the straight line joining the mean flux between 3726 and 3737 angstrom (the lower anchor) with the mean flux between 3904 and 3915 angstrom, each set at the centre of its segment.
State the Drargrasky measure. 9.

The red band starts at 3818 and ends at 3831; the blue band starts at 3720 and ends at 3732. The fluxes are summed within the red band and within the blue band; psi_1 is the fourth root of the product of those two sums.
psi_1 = 15.3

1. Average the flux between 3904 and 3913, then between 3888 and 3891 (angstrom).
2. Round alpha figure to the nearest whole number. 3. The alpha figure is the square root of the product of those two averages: 43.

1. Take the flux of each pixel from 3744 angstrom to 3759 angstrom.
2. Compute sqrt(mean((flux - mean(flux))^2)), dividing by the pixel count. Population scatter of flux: 10.2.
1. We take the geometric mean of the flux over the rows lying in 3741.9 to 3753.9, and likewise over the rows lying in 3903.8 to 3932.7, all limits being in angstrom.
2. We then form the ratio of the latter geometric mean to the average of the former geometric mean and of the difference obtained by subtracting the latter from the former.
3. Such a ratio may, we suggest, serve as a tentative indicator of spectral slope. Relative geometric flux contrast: 2.9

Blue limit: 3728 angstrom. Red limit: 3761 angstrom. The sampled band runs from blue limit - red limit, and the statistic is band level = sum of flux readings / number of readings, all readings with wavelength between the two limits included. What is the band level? 36.0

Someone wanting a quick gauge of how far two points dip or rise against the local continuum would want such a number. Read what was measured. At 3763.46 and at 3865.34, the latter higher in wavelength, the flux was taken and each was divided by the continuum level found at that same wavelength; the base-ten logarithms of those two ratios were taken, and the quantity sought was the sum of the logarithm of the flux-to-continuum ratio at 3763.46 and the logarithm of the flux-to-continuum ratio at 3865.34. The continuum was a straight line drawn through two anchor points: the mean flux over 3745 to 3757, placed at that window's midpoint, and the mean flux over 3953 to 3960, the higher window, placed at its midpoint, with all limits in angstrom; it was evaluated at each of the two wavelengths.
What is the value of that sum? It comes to 0.06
